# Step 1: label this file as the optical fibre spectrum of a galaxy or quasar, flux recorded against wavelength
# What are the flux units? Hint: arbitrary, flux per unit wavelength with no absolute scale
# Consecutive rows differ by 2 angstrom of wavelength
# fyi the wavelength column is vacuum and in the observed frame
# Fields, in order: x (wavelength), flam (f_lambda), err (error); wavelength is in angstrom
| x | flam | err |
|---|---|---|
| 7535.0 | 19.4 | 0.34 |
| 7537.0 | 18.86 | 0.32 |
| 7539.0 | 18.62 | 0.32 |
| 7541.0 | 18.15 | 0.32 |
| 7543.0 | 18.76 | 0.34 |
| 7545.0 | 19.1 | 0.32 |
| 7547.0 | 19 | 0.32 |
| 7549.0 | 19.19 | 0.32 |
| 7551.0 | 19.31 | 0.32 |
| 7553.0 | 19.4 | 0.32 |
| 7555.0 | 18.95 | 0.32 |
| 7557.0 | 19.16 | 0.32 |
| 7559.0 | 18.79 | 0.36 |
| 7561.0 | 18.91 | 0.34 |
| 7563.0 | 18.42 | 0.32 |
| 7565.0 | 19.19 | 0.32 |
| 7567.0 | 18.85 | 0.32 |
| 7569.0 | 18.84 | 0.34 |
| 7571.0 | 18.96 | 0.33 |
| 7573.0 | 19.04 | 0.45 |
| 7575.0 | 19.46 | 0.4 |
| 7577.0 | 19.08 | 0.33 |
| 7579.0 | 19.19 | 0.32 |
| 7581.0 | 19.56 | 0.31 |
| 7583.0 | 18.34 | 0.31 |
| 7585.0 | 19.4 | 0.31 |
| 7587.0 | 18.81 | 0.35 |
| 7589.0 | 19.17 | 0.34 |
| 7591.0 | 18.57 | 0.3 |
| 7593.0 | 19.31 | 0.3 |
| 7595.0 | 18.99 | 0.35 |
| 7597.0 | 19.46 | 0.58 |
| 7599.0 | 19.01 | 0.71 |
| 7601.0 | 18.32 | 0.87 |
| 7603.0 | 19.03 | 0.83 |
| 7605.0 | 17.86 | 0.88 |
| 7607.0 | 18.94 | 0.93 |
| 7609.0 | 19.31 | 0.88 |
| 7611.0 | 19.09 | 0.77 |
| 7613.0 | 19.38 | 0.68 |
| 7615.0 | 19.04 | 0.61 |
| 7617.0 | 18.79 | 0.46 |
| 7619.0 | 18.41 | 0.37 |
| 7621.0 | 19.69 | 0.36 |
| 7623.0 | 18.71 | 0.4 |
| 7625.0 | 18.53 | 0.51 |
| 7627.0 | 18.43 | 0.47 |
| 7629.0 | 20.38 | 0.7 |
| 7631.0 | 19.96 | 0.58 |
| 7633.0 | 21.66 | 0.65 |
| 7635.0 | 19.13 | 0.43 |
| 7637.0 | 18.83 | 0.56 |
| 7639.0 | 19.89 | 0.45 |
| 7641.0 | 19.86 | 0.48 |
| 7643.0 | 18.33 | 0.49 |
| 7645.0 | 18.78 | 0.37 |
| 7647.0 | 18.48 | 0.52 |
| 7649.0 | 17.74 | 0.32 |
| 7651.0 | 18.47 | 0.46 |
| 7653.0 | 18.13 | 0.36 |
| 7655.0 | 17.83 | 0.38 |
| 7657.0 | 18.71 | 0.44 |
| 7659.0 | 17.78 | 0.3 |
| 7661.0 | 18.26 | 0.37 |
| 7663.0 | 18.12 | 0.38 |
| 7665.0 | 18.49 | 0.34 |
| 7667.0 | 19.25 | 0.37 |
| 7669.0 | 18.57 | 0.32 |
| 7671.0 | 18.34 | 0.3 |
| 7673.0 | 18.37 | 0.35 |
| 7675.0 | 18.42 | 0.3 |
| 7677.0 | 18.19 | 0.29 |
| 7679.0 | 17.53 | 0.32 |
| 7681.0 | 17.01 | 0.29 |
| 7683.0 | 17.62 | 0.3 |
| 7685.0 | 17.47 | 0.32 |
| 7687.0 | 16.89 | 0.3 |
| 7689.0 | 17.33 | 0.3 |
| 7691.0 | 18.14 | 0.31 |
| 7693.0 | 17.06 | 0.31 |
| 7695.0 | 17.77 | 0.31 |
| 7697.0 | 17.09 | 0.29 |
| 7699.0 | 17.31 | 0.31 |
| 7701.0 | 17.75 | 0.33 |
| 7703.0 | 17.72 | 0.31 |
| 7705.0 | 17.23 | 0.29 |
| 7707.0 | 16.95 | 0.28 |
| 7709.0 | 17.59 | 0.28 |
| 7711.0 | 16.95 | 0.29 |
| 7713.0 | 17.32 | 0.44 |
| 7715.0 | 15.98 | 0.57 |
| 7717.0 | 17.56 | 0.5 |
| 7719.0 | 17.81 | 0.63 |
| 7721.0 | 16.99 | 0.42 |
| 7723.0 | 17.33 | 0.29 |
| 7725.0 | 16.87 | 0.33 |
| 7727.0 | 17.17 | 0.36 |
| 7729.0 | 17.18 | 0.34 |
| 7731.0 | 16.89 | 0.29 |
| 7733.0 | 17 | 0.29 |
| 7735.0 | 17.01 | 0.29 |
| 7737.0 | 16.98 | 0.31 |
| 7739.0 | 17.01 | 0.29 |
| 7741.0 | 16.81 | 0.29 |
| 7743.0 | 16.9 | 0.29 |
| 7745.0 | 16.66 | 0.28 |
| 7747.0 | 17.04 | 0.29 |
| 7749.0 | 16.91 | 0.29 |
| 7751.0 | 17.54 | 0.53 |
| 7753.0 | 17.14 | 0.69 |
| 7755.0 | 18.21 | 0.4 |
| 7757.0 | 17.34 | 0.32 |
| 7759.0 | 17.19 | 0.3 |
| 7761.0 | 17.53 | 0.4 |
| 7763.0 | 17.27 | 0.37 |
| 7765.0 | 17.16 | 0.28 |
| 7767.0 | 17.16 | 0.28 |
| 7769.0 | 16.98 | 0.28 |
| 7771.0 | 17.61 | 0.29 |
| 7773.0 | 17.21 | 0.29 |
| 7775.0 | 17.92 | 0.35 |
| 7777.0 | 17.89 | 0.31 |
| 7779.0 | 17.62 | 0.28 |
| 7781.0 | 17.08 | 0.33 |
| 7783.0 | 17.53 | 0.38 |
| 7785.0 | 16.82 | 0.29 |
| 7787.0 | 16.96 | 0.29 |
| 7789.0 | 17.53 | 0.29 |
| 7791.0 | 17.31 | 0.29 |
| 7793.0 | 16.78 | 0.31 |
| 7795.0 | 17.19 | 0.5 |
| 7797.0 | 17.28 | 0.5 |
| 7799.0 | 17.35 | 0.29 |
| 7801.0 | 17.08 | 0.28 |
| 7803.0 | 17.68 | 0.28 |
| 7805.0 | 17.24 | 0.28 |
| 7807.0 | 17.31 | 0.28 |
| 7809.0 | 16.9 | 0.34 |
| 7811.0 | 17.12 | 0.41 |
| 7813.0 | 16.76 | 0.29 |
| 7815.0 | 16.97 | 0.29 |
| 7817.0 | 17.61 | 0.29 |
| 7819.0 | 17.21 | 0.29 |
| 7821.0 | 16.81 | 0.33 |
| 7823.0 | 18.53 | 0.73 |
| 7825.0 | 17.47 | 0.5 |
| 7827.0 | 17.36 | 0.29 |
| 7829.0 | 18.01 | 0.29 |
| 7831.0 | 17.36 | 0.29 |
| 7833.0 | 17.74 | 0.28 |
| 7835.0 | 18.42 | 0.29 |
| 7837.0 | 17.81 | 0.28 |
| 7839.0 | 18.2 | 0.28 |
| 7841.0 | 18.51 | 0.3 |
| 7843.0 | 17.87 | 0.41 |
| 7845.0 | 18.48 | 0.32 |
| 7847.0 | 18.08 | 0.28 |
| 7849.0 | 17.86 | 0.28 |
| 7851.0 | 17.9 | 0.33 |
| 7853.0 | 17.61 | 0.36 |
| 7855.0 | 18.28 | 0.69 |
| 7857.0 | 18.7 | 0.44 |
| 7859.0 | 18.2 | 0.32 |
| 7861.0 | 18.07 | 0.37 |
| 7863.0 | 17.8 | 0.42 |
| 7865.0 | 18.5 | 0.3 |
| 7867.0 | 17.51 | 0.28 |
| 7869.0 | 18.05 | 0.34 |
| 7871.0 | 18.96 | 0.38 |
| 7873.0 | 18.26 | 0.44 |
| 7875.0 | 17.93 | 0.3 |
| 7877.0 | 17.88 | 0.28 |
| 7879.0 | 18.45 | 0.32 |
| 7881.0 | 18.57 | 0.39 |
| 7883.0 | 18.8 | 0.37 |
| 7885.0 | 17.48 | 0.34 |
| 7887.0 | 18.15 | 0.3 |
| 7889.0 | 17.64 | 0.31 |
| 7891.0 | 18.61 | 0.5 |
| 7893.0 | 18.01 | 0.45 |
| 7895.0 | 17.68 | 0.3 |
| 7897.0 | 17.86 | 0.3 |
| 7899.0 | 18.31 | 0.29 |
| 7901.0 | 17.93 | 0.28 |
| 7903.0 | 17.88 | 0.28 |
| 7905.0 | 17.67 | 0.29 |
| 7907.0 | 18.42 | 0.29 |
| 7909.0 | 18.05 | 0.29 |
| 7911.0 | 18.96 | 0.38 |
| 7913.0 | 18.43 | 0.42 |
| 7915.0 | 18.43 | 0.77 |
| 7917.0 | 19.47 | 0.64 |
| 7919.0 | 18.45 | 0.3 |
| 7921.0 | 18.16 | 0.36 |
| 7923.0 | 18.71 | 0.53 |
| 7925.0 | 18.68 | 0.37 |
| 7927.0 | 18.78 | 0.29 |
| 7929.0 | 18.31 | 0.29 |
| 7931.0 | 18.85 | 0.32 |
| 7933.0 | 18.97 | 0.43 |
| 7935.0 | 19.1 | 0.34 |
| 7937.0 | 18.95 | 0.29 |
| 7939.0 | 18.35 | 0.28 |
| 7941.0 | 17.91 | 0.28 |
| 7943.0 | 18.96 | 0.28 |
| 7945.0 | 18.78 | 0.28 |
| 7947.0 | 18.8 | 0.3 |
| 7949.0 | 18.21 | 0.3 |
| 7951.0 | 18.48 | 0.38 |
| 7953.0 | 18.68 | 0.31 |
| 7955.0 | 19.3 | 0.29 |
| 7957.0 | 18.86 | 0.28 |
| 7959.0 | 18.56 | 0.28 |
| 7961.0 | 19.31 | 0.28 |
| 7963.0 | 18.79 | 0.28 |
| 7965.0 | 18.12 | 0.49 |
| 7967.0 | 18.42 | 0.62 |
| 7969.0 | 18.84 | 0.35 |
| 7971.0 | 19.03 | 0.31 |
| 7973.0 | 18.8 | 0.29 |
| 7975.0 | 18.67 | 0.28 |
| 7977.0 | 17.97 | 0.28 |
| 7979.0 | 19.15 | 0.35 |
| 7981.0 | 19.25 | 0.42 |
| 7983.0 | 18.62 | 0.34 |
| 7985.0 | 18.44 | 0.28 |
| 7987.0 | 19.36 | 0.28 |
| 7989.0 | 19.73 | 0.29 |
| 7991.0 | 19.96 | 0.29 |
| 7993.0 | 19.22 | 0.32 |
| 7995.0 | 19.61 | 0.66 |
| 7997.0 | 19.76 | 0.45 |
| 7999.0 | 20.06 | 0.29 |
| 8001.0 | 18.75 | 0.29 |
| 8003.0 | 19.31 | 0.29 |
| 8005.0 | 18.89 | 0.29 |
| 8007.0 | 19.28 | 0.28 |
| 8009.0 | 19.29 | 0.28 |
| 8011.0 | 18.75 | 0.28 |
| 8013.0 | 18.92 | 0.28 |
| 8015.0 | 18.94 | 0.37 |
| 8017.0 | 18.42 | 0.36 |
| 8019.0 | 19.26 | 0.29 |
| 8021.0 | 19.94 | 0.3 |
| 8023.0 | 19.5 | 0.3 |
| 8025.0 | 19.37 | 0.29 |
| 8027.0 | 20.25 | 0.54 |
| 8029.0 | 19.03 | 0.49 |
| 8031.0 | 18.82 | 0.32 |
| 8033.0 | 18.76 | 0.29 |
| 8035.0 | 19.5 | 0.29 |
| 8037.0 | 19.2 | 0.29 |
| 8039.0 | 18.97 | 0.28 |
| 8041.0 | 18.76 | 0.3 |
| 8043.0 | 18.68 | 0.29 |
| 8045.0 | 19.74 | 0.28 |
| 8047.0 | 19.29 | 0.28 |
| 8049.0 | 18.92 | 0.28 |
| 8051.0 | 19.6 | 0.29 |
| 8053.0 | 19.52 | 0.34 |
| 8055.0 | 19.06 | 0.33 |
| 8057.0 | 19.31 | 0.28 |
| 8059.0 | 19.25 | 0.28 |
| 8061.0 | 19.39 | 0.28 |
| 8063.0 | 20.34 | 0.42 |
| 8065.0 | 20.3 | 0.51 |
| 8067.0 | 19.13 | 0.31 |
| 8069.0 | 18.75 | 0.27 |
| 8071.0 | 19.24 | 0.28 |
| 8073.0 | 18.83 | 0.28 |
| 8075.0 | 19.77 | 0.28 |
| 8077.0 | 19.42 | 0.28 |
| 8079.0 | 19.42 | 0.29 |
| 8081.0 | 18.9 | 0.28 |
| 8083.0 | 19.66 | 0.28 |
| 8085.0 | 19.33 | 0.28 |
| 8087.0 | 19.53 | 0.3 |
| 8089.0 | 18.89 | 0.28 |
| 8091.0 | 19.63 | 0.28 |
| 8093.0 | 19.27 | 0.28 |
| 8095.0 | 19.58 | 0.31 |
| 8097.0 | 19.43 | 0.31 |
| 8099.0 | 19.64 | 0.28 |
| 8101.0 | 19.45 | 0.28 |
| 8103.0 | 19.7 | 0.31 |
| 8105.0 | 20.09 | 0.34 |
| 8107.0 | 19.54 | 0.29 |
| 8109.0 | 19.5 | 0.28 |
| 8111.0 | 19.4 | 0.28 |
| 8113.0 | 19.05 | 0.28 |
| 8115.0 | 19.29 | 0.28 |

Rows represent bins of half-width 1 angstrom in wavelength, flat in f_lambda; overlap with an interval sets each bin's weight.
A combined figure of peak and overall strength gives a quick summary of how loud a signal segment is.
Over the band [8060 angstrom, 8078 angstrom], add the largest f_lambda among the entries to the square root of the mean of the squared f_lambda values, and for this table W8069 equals 39.8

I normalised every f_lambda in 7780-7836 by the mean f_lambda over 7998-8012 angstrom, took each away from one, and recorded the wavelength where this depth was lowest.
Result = 7823.0 angstrom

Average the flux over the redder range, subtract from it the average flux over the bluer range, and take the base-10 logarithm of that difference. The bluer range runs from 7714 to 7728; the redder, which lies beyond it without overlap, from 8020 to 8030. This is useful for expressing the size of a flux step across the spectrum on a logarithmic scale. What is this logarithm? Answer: 0.4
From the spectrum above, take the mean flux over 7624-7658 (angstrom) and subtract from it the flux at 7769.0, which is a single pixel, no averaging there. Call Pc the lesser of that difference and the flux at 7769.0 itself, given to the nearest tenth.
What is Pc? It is 2.0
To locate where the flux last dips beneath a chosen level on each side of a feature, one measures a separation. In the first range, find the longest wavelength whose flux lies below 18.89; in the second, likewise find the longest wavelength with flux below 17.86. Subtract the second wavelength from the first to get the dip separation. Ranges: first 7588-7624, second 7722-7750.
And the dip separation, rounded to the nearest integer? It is -126 angstrom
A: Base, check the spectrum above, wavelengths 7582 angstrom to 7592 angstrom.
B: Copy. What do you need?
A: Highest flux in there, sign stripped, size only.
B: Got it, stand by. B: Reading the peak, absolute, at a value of 19.4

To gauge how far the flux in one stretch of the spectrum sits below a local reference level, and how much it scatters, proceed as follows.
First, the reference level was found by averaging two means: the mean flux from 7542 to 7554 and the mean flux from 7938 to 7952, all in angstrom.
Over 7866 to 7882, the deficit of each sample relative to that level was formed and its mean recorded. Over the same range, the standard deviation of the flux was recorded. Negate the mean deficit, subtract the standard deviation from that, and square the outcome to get 1.1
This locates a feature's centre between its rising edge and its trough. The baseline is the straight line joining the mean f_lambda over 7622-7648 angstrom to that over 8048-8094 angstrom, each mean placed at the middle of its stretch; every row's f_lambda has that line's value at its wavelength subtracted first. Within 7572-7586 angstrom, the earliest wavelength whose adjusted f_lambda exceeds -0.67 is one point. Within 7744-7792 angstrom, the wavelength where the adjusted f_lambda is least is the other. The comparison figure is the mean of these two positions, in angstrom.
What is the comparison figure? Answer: 7659 angstrom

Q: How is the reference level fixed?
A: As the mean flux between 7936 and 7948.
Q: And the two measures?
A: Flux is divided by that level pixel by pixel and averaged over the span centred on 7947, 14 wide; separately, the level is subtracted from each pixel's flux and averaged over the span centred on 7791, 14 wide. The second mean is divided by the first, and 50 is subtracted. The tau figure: -51.5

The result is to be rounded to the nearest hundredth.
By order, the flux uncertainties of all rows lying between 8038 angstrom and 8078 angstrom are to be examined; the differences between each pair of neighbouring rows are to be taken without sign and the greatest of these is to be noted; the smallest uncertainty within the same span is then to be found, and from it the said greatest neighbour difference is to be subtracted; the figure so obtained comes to 0.07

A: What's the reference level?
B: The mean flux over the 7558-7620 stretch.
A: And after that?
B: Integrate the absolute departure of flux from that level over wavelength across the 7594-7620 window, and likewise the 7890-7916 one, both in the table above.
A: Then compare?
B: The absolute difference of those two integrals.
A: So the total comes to 12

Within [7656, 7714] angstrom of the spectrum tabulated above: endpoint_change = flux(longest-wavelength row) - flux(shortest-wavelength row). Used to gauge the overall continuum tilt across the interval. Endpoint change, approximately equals -1.4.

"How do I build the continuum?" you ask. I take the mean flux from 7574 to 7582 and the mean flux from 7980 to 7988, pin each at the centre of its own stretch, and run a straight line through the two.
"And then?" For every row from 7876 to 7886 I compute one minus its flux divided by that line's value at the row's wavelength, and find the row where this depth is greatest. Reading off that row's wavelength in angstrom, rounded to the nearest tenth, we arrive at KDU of 7885.0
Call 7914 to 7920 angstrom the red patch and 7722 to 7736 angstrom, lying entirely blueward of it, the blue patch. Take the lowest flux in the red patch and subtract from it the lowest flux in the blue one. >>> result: 1.6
